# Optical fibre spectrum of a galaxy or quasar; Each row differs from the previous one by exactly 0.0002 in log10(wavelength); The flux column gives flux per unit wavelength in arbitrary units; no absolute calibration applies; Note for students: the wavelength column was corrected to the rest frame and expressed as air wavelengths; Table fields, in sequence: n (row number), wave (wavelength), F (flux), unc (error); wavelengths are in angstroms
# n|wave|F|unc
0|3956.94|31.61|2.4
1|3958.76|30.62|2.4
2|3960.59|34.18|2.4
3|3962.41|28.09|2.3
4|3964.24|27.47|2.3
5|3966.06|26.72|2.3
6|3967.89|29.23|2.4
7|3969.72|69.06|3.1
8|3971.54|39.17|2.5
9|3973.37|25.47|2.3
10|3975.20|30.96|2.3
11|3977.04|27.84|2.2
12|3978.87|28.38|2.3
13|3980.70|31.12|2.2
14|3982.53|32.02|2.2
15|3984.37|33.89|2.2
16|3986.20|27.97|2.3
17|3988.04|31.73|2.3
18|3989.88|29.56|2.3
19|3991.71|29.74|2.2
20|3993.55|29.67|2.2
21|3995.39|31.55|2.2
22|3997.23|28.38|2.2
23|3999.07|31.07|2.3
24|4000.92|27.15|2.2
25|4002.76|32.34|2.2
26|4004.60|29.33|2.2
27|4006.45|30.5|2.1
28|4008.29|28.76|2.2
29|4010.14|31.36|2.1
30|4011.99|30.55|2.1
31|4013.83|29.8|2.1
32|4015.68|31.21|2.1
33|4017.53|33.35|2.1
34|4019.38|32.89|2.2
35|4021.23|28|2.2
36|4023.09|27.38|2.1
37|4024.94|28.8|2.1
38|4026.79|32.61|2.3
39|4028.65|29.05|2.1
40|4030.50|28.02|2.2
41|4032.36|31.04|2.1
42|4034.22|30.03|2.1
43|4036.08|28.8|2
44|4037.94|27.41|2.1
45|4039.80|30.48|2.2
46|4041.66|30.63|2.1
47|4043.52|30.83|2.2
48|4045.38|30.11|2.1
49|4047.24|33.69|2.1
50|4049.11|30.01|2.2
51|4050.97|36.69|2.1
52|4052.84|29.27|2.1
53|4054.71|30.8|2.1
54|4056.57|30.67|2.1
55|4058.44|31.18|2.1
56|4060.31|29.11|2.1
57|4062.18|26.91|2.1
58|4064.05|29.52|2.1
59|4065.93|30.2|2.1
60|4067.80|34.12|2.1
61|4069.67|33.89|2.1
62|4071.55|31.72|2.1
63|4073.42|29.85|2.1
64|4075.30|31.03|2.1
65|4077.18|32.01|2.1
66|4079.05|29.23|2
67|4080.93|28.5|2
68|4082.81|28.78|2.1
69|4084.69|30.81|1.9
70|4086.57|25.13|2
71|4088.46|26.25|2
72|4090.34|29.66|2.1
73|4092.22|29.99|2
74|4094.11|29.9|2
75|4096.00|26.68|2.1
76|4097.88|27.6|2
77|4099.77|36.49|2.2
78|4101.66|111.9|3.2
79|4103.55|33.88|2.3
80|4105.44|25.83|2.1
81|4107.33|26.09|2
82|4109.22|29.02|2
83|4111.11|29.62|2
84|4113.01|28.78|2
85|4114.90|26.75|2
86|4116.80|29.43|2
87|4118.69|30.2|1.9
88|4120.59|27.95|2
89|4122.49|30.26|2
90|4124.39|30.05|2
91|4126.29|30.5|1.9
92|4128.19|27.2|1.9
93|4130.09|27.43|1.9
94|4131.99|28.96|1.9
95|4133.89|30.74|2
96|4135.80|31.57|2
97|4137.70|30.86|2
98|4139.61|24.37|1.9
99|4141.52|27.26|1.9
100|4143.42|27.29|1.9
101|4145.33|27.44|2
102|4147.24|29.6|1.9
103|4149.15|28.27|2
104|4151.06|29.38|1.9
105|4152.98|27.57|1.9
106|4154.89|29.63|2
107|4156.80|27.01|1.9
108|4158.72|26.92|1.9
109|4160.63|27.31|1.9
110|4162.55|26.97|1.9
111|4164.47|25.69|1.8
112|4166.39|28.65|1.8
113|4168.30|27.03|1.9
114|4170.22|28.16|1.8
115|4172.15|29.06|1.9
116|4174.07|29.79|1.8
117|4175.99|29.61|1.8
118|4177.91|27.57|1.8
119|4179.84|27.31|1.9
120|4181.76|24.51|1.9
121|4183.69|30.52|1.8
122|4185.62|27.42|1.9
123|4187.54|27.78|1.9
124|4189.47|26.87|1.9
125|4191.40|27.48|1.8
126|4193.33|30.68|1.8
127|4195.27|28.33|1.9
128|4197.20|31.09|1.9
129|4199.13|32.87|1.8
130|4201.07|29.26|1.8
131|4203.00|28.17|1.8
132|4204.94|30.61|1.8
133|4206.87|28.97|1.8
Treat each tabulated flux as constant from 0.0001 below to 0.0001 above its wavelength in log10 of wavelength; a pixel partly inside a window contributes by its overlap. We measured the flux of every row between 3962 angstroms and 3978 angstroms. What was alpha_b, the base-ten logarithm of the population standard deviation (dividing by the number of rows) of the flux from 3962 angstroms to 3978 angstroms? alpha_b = 1.12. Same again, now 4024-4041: 0.18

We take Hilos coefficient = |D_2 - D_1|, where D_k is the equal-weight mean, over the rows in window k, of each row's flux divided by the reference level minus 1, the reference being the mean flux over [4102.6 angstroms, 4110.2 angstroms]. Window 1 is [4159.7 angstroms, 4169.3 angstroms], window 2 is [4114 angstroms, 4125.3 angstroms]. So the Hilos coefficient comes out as 0.069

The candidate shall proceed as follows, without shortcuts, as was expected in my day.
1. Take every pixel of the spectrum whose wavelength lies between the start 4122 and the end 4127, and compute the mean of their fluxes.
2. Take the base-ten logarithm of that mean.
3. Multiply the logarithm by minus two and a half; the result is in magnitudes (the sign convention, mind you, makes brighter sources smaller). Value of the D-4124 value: -3.70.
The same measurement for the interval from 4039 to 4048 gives -3.73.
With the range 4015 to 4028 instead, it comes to -3.71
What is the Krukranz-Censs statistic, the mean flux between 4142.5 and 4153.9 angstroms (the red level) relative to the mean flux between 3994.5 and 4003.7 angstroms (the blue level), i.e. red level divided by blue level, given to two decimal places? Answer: 0.94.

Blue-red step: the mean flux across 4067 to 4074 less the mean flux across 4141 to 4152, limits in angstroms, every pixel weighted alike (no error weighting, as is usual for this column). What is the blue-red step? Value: 4.2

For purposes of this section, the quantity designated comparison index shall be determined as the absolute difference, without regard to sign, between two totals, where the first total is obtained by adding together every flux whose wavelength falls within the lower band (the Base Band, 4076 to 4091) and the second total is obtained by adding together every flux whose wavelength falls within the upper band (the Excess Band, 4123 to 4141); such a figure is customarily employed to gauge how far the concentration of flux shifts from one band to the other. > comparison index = 31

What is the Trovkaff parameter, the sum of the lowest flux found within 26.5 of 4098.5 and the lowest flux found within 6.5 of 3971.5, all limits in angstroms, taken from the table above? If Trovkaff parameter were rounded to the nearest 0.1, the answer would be 50.6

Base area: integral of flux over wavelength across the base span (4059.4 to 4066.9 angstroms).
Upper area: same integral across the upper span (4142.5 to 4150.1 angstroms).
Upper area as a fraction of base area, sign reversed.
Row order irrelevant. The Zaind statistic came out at -0.99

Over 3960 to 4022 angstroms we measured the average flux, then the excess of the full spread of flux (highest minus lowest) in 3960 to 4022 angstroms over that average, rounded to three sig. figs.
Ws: 12.2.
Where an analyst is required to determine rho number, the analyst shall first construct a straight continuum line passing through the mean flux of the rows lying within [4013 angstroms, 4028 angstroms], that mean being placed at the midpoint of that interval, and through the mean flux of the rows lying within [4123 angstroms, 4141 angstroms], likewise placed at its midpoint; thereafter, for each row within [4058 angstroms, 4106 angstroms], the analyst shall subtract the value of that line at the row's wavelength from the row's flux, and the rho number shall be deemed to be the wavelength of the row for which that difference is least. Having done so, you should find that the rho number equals 4086.57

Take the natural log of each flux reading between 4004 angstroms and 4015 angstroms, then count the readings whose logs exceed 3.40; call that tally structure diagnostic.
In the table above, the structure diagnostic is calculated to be 3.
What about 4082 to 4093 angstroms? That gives 2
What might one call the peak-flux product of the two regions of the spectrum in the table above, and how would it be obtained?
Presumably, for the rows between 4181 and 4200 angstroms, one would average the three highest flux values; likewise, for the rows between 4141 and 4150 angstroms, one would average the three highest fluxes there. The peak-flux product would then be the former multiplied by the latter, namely 897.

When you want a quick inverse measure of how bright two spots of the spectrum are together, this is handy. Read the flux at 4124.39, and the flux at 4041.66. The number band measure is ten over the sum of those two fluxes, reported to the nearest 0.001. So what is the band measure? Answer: 0.165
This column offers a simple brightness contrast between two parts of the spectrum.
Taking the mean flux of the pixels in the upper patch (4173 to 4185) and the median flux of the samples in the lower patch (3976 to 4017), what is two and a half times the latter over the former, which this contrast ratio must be 2.67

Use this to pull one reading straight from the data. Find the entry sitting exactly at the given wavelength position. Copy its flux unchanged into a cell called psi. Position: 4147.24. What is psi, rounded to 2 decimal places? 29.60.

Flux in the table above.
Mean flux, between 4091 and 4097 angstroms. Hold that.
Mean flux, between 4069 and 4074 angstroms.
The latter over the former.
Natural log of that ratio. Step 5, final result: 0.098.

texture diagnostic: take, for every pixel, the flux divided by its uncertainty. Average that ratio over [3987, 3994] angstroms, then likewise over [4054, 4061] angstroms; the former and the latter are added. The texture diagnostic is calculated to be 27.9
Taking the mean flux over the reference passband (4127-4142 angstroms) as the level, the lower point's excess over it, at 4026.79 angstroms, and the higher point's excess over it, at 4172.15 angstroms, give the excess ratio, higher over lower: 0.1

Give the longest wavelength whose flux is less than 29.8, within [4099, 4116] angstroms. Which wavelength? 4114.90 angstroms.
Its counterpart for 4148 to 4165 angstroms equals 4164.47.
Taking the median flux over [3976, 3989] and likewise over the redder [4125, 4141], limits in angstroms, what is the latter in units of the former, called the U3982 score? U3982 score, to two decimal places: 0.96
